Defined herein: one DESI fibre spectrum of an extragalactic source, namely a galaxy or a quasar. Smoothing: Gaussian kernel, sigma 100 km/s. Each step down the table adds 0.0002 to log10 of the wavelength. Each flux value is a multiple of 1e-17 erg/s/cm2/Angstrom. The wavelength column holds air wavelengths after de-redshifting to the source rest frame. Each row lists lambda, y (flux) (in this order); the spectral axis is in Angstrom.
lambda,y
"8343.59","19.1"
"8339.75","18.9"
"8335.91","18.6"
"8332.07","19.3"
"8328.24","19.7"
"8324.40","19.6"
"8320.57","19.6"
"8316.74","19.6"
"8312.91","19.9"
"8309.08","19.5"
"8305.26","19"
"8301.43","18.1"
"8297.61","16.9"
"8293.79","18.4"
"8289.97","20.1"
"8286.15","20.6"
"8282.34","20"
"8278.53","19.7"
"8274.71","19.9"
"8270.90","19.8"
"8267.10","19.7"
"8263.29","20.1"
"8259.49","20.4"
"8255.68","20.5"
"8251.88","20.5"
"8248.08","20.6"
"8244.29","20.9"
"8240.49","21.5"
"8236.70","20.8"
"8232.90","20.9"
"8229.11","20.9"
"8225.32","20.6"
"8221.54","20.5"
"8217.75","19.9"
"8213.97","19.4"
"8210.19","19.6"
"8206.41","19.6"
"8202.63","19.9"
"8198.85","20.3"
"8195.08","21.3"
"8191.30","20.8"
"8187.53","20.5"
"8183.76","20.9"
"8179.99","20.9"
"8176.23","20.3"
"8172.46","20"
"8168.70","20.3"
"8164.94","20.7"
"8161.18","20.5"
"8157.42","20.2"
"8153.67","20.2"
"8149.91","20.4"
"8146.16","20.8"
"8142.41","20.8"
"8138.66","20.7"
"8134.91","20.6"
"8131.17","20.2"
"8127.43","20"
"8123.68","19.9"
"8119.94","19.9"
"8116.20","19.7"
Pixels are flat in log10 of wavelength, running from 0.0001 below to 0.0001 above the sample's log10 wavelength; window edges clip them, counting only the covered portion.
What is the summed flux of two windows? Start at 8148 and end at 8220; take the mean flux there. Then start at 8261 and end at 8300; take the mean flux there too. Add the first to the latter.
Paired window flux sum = 39.8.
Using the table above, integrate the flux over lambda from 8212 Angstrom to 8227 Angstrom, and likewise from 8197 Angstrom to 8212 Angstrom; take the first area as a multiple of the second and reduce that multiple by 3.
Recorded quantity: -1.99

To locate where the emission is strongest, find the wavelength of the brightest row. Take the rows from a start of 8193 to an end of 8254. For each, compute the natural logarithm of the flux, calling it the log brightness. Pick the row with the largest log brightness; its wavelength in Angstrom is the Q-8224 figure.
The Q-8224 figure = 8240.49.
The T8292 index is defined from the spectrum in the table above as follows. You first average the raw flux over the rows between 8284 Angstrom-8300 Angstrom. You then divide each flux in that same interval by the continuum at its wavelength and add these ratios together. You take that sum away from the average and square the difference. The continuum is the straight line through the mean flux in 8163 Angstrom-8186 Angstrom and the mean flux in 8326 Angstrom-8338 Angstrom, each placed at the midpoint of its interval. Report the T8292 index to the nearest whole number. 228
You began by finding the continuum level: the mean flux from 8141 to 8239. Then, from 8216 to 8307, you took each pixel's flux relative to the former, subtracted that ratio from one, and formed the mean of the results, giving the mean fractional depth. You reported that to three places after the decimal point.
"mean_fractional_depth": 0.020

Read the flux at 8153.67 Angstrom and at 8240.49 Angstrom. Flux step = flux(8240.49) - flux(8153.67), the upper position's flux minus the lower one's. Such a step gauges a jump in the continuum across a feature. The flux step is 1.3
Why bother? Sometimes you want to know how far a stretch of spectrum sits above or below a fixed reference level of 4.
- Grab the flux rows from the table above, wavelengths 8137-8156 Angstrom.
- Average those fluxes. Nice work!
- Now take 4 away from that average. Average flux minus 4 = 16.6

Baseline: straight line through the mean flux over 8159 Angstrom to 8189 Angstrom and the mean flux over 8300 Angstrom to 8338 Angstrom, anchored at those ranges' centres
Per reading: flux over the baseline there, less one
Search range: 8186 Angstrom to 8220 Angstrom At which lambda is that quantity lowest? 8213.97 Angstrom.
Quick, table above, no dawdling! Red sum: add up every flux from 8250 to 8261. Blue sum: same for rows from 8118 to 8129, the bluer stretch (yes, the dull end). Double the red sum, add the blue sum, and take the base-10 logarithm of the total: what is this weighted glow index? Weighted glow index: 2.26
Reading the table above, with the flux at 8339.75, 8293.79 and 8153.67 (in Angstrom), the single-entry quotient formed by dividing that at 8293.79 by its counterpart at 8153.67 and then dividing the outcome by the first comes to 0.048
